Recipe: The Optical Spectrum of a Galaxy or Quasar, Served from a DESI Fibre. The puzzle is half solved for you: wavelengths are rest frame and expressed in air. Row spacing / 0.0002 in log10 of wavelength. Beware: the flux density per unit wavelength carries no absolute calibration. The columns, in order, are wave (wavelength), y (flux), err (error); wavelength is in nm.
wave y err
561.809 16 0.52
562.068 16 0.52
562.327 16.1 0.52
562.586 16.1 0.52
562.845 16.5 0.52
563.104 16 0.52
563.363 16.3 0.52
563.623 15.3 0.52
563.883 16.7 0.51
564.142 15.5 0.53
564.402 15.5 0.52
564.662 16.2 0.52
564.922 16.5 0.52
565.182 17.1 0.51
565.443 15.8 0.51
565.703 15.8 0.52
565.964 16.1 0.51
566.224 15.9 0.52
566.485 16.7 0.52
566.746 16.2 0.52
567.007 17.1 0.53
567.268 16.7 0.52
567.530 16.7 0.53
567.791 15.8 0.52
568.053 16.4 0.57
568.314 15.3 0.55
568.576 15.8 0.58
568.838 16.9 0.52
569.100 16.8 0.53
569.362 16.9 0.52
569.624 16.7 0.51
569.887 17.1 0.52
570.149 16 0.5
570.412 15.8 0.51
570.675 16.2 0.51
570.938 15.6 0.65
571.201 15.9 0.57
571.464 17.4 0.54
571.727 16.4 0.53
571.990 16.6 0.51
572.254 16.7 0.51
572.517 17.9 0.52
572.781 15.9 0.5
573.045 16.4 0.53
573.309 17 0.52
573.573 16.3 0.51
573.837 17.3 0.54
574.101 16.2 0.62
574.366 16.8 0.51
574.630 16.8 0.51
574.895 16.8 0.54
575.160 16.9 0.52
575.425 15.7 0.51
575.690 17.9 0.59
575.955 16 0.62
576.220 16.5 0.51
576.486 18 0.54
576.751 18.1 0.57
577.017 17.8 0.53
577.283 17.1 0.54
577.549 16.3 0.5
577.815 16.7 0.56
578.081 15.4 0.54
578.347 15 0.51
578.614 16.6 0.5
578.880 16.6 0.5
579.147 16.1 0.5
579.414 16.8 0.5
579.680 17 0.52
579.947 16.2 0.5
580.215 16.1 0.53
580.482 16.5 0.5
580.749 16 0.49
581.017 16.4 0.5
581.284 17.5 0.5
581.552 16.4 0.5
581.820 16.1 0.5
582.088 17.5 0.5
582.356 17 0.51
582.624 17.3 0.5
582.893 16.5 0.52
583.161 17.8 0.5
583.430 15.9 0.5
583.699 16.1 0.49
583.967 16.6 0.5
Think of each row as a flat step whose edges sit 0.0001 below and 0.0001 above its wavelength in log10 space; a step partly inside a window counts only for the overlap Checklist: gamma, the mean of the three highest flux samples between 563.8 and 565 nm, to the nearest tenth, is 16.5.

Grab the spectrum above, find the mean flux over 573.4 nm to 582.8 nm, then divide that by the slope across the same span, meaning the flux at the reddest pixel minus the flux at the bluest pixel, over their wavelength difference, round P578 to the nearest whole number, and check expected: 151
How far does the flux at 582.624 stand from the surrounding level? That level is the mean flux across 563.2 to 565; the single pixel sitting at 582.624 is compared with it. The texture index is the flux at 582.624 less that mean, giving 1.3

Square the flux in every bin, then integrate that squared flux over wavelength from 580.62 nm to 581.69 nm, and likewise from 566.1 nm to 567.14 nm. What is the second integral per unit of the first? 0.96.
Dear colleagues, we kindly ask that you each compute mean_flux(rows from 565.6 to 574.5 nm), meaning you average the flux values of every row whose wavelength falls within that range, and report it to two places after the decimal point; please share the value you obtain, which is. 16.45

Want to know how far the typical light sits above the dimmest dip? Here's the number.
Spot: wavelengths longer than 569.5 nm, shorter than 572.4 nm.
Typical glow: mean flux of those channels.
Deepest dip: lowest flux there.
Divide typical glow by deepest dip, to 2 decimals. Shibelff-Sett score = 1.05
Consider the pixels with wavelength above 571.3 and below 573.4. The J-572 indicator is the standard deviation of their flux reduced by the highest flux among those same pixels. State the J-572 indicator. -17.3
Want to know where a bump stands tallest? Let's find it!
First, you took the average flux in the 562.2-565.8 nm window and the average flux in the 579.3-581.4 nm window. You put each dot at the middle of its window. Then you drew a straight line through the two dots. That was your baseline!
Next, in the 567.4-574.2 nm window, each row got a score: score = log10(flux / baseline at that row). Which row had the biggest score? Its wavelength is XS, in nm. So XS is 572.517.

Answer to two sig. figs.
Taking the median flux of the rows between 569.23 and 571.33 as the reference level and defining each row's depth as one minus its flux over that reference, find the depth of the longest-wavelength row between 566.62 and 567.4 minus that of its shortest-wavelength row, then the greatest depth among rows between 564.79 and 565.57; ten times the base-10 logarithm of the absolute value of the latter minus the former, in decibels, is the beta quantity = -13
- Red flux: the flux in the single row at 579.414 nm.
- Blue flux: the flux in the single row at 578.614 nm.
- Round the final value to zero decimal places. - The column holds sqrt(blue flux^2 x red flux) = 68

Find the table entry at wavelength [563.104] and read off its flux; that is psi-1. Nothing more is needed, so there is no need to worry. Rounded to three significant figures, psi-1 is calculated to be 16.0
